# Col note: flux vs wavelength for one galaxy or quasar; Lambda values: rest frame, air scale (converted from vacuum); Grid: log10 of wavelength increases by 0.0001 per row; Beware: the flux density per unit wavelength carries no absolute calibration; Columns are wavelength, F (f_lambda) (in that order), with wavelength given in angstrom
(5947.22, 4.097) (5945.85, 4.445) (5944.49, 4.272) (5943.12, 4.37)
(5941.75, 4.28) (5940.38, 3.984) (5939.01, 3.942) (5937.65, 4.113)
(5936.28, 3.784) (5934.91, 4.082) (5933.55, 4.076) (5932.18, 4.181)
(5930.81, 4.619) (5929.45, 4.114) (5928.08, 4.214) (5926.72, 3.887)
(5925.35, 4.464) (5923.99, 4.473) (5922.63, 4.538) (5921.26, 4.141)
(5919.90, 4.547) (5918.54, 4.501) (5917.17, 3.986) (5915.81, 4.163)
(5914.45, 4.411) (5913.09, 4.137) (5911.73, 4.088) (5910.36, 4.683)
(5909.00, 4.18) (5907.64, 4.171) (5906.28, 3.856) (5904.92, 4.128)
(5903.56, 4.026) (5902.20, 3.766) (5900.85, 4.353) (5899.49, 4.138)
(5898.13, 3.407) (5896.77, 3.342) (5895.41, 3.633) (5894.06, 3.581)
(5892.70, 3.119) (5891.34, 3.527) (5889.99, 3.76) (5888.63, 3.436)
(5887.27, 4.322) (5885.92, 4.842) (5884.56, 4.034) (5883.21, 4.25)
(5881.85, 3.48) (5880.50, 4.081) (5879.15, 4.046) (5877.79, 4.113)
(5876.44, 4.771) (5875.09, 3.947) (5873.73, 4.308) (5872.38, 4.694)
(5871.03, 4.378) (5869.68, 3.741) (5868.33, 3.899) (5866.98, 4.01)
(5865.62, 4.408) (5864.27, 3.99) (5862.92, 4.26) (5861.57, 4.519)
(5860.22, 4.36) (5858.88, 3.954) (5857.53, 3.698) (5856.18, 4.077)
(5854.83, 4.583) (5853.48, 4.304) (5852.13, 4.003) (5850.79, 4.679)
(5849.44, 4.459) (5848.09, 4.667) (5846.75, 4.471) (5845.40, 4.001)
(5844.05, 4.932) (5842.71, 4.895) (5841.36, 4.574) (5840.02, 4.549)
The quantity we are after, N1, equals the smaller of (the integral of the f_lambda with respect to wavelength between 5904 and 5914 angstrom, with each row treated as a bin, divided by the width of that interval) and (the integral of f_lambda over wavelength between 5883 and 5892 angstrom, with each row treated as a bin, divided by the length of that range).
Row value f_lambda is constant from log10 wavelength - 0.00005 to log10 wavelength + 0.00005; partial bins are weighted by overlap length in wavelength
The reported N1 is 4.0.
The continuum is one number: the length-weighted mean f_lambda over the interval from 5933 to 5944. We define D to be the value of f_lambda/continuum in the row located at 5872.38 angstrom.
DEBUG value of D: 1.15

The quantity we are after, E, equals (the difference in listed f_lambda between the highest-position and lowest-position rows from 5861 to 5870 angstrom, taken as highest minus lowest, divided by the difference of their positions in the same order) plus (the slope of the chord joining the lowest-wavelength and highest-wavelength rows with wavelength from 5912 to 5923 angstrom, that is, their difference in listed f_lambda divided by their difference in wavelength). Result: -0.054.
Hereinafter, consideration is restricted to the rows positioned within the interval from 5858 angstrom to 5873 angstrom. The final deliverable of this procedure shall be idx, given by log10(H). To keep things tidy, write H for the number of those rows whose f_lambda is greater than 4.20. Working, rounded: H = 6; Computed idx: 0.78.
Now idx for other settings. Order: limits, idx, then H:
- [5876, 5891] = 0.60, 4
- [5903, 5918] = 0.30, 2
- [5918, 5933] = 0.85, 7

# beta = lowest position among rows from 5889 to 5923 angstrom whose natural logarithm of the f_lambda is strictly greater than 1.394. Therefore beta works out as 5899.49 angstrom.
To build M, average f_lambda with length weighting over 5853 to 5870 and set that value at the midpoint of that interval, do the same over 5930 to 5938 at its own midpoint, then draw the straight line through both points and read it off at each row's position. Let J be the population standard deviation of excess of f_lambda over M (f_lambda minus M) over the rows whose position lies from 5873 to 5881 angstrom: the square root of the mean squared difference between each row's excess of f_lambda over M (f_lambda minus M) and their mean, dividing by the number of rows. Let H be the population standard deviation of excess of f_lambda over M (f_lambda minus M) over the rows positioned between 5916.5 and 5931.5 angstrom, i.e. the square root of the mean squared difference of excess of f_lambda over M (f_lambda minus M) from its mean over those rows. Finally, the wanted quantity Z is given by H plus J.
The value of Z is 0.52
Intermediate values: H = 0.24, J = 0.273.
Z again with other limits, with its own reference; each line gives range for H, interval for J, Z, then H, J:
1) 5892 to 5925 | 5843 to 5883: 0.75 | 0.40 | 0.345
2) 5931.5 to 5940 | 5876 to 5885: 0.48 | 0.13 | 0.351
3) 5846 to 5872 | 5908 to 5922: 0.52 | 0.30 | 0.221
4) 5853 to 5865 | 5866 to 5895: 0.71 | 0.27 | 0.442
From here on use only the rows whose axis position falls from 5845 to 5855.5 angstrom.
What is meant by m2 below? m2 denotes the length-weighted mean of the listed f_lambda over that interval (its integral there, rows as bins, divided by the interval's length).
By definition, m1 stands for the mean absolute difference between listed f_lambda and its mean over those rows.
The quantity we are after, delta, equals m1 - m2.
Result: -4.19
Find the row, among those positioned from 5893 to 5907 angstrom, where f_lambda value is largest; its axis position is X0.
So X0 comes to 5900.85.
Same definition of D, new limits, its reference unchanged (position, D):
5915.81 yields 1.02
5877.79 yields 1.01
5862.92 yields 1.04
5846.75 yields 1.10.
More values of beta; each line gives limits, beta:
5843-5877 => 5844.05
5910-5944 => 5910.36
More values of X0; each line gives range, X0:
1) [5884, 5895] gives 5885.92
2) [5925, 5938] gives 5930.81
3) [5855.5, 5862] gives 5861.57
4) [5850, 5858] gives 5850.79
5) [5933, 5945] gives 5943.12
